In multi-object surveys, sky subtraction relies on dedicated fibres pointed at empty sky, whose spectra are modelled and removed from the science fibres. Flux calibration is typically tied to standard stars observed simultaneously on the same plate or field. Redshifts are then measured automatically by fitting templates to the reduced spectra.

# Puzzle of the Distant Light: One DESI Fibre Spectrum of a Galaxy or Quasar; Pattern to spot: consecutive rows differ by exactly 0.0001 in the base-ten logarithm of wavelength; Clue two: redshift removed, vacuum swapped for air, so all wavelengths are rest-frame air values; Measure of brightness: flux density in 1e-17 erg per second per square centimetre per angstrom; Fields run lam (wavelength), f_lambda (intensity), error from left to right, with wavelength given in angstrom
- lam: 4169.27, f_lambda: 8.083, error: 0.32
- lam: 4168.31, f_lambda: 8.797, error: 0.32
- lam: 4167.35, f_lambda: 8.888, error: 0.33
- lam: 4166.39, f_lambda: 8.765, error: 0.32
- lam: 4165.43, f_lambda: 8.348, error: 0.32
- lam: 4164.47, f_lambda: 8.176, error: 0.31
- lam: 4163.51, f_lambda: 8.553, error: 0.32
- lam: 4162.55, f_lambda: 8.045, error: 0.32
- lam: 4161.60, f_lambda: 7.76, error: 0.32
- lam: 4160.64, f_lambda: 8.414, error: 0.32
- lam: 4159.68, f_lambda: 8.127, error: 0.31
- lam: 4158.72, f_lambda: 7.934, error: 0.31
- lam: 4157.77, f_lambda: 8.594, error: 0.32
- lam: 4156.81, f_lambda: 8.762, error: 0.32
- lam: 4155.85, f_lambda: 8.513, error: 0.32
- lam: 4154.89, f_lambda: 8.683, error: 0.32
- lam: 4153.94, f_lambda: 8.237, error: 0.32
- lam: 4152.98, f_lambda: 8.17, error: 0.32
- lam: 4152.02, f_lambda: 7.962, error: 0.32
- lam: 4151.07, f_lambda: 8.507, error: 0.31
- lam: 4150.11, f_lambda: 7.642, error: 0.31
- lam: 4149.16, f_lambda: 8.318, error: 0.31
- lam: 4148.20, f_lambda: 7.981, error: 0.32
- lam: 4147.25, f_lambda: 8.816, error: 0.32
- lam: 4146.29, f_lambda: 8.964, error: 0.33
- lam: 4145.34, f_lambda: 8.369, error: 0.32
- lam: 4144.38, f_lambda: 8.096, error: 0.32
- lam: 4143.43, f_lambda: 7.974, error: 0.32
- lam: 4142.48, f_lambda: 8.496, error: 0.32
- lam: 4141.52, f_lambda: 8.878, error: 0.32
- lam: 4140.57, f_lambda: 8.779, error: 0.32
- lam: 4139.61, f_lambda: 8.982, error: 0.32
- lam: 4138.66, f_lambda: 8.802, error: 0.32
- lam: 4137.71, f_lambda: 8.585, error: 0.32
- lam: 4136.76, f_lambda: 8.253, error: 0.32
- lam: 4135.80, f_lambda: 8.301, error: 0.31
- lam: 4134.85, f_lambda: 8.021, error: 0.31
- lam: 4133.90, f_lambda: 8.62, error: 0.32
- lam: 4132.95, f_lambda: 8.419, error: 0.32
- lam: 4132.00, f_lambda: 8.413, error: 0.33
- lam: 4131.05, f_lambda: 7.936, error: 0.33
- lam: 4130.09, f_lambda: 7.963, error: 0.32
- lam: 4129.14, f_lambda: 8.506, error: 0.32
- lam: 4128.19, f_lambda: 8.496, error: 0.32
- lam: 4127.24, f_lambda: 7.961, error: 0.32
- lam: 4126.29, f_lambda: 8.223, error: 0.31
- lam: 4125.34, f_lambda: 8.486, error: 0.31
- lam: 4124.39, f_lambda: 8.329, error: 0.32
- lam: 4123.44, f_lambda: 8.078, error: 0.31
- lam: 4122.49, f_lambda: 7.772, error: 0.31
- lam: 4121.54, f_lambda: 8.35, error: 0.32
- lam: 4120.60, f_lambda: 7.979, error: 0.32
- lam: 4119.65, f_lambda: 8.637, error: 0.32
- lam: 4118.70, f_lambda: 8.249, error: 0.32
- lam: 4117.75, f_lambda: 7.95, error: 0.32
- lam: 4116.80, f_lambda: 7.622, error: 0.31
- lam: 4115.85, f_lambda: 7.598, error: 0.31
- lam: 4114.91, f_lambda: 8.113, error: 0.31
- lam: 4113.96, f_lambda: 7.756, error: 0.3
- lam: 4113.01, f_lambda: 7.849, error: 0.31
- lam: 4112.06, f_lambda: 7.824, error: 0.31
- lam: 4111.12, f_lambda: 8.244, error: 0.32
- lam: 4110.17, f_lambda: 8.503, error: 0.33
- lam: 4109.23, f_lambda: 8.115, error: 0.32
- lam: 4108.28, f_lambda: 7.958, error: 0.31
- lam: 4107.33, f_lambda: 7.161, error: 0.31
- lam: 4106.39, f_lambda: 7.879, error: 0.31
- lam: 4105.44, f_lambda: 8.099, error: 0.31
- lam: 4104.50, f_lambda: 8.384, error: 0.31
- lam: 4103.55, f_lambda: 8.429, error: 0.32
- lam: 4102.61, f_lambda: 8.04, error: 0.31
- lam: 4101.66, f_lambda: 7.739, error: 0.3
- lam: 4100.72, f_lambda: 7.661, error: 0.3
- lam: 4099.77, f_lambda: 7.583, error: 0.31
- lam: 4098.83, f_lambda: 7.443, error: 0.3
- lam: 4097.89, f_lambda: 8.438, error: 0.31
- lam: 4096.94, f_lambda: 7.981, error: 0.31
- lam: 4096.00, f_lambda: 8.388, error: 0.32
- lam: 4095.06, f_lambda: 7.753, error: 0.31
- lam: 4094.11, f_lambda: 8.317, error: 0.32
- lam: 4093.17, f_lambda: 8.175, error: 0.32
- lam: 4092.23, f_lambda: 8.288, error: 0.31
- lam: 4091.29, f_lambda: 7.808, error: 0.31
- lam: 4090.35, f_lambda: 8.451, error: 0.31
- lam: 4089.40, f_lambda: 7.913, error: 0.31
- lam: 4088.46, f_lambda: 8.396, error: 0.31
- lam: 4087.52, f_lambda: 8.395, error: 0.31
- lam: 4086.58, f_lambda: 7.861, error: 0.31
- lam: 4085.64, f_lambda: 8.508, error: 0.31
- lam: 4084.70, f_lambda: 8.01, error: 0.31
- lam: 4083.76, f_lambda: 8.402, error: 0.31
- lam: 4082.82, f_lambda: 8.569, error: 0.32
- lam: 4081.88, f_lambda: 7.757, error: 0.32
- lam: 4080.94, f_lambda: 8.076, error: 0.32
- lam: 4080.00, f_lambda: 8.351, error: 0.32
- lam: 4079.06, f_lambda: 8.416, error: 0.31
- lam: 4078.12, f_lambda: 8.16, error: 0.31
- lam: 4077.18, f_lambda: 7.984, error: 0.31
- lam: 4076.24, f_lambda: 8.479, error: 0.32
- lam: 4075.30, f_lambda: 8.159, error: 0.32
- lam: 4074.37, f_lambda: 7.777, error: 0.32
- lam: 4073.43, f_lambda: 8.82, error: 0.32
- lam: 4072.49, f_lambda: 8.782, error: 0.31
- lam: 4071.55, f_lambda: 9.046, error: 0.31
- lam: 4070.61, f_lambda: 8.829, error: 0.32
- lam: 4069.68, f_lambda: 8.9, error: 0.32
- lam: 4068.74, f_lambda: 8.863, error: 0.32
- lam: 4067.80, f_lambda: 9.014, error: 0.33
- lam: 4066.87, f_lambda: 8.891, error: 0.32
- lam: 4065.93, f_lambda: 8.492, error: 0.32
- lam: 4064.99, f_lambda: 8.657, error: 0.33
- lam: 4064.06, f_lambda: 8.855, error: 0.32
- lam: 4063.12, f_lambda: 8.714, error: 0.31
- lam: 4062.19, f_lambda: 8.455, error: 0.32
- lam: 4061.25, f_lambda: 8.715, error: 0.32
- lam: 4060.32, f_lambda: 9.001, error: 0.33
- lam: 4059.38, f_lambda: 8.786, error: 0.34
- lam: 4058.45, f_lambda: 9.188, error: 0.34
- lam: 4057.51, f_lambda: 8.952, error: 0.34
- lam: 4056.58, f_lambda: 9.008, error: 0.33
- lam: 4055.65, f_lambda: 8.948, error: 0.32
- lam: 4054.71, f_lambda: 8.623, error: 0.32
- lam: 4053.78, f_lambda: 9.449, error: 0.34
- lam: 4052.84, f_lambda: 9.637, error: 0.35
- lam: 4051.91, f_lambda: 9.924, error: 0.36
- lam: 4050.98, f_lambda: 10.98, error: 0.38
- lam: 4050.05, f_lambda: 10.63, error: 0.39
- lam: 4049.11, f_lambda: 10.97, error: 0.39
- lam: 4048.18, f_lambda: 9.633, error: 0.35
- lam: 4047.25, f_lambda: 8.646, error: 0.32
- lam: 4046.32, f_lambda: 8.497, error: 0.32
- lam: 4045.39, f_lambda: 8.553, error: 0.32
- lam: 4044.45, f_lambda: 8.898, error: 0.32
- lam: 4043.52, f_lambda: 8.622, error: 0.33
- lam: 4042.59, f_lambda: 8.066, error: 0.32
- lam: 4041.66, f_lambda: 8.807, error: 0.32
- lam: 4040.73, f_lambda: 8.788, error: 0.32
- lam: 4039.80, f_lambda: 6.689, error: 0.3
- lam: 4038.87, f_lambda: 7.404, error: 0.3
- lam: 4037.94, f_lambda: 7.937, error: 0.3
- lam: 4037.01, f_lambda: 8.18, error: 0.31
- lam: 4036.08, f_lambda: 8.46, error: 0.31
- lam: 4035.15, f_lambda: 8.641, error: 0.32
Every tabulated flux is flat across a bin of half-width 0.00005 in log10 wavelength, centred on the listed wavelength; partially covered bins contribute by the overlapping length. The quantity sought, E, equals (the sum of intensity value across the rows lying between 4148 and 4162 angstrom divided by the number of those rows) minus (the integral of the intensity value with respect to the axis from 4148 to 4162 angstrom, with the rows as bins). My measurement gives -107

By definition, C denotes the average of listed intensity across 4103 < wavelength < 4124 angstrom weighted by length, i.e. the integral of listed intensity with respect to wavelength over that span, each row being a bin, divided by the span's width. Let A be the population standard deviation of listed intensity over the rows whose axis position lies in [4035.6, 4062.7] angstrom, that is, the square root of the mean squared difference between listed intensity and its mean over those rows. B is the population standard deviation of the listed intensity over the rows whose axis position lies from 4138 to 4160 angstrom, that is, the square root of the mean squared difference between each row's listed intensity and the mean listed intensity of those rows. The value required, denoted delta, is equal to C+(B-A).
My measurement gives 7.49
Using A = 0.917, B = 0.37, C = 8.0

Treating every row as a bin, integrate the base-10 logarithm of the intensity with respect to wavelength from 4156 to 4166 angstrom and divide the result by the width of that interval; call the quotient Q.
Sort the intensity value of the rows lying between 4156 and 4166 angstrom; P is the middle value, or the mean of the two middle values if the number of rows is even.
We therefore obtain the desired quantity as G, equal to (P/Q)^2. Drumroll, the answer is 81.0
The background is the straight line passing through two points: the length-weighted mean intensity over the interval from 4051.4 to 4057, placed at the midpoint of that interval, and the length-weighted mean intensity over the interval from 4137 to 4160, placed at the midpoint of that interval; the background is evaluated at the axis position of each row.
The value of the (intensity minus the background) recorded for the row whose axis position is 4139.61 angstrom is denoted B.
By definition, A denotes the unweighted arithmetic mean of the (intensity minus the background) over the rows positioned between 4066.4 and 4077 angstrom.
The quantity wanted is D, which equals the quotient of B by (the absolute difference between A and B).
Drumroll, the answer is 0.5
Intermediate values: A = -0.44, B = 0.48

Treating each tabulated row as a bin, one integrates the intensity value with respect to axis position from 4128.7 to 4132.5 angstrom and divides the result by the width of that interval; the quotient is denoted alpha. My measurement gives 8.2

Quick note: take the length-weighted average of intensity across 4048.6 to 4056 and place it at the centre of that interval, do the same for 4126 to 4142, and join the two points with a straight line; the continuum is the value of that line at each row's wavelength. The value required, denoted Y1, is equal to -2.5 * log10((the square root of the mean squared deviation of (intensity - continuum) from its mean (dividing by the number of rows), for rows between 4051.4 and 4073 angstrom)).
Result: 1.33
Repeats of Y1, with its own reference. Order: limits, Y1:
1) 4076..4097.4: 1.46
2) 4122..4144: 1.01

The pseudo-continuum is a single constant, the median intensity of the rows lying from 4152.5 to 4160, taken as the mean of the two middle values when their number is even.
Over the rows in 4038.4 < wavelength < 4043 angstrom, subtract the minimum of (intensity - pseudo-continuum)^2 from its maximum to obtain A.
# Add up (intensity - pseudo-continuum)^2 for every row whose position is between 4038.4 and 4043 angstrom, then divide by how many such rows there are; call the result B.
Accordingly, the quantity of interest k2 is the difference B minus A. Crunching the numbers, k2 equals -1.90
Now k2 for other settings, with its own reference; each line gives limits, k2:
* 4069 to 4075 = -0.01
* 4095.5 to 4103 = -0.53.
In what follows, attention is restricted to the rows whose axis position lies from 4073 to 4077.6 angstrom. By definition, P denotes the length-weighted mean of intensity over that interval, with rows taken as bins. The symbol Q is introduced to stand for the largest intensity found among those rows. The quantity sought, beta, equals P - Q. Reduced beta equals -0.57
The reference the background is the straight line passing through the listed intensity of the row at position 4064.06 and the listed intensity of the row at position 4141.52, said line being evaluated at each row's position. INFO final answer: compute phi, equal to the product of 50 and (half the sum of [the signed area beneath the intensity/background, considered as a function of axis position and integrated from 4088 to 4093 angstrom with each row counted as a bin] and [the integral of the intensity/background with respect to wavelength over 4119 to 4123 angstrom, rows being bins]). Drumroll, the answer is 208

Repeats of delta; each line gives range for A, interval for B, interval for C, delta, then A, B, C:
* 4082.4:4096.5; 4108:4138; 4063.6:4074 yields 8.85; 0.265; 0.29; 8.8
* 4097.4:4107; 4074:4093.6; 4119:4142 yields 8.27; 0.347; 0.26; 8.4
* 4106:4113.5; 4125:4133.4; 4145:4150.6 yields 8.22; 0.366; 0.24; 8.3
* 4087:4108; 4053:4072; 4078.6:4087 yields 8.08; 0.362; 0.23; 8.2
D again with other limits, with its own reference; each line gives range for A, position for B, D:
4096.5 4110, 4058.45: -0.1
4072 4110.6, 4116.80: -3.9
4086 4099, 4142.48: 0.0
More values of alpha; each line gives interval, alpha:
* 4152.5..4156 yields 8.4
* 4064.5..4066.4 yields 8.6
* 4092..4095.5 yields 8.1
